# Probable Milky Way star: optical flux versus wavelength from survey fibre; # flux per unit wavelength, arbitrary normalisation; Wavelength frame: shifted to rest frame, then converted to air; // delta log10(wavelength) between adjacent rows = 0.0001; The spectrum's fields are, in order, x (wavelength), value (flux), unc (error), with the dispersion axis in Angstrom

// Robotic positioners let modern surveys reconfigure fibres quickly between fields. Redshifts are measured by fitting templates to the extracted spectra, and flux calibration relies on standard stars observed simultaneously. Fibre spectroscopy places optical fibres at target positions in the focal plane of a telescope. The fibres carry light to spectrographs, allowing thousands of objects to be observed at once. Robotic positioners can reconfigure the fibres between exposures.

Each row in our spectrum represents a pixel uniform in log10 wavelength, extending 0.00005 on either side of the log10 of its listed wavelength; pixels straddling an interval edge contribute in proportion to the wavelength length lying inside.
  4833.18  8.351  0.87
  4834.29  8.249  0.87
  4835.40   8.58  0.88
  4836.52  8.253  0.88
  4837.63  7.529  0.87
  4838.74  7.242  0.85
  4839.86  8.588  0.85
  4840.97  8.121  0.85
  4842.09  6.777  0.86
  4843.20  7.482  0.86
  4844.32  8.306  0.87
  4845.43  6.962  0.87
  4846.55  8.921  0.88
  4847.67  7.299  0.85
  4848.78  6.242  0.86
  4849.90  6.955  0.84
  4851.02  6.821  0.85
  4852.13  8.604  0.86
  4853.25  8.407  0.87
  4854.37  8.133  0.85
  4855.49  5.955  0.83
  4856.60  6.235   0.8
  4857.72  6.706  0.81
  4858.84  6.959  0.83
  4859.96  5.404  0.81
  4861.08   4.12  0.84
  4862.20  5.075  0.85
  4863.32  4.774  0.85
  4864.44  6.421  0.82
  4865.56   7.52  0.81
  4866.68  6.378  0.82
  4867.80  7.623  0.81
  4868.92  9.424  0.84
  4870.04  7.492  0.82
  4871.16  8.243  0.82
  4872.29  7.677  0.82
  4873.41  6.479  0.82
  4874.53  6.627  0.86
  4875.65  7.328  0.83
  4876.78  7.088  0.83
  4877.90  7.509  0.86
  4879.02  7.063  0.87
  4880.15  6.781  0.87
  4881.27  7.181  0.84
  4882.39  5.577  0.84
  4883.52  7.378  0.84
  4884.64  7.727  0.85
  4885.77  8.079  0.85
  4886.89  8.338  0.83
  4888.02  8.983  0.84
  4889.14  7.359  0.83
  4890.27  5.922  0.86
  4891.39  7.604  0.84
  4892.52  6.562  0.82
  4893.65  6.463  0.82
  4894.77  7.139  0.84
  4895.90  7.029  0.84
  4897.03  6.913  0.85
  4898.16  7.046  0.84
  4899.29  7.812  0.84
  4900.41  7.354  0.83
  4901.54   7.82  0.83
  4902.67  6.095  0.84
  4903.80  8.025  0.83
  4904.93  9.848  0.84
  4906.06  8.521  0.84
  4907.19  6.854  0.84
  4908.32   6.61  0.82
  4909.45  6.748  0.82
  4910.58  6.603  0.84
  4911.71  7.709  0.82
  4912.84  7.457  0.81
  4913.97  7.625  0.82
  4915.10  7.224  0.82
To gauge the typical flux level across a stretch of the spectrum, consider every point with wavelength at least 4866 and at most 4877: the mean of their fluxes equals 7.44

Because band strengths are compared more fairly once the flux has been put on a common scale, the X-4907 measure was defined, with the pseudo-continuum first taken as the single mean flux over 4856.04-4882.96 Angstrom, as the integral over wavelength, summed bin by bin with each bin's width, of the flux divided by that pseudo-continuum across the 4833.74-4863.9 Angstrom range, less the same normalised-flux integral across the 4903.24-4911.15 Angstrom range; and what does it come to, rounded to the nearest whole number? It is 23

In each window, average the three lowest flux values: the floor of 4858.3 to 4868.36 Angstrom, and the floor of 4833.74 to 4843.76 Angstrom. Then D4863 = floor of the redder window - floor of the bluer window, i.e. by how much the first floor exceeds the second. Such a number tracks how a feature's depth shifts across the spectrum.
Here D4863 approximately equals -3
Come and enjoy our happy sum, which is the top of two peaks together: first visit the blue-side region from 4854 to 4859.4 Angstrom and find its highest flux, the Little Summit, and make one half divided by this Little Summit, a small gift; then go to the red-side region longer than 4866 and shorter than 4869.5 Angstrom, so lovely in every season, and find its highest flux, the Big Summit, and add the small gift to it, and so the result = 9.5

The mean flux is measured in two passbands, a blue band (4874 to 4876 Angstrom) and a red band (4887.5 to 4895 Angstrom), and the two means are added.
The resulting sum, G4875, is 14.1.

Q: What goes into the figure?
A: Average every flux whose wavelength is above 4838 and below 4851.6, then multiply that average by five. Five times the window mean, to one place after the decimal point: 37.4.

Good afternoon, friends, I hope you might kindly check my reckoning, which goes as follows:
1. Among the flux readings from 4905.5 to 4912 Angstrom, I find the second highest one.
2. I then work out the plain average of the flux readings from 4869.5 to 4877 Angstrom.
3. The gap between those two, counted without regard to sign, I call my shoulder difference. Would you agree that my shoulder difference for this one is 0.43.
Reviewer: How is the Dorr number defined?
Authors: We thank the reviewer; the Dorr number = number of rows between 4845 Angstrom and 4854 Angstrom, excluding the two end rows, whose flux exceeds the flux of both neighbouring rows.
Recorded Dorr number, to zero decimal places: 3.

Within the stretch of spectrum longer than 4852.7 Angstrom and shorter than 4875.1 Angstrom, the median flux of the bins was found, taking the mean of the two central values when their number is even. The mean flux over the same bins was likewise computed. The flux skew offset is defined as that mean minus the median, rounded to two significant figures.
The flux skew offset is 0.12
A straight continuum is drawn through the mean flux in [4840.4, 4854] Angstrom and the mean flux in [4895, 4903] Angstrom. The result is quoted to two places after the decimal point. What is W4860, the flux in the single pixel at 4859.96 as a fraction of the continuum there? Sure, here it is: 0.72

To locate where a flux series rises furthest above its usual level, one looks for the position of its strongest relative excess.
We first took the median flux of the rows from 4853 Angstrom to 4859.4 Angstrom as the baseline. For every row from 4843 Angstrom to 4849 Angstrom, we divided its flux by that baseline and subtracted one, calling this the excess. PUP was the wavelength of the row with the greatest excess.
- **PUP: 4846.55 Angstrom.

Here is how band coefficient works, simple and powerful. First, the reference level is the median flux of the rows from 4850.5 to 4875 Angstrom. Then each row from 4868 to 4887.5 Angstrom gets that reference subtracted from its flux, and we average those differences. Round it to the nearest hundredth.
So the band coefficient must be 0.65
